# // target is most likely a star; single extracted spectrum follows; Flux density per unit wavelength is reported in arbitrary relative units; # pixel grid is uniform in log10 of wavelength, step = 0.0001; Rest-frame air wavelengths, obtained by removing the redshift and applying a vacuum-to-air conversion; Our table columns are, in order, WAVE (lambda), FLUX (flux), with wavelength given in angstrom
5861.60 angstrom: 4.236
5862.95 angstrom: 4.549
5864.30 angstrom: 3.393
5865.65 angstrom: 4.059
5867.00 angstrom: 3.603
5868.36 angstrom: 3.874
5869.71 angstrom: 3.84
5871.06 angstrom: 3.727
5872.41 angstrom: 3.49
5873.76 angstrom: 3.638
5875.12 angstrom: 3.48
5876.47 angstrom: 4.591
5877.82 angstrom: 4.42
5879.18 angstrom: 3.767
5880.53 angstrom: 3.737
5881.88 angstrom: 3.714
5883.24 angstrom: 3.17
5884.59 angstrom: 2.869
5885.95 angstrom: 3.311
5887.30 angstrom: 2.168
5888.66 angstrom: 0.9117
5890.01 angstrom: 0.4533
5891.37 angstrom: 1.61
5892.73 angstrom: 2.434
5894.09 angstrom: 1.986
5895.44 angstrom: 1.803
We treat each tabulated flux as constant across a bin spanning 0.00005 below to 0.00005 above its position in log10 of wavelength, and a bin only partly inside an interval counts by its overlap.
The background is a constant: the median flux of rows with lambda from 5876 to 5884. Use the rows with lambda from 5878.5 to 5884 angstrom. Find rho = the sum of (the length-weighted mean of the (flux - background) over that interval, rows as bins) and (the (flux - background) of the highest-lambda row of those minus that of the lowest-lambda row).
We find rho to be -0.8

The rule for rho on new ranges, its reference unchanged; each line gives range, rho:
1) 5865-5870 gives -0.1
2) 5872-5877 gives 1.1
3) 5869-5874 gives -0.3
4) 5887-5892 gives -3.1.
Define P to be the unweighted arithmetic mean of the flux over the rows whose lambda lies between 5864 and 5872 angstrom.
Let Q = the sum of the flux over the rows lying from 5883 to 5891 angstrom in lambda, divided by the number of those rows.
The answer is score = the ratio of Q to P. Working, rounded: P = 3.7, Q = 2.15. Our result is 0.6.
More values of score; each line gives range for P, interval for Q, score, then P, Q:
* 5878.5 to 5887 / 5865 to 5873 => 1.1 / 3.4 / 3.77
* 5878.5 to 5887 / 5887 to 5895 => 0.5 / 3.4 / 1.59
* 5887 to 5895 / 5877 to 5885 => 2.3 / 1.6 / 3.61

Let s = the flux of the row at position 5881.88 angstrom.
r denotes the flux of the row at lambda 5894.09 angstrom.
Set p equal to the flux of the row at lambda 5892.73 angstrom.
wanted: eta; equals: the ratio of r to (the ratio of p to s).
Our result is 3.0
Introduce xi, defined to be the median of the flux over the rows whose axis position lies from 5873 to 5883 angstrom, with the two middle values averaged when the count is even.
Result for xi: 3.74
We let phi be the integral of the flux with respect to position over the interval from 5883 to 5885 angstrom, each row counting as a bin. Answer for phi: 6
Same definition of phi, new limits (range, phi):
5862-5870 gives 31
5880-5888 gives 25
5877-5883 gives 23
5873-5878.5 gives 22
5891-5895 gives 8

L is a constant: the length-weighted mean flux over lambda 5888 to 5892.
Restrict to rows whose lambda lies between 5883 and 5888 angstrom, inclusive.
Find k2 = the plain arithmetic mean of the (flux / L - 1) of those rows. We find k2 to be 1.9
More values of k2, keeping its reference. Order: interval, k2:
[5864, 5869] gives 2.8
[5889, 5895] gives 0.6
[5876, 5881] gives 3.2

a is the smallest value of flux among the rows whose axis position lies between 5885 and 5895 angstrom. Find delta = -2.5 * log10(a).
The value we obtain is 0.9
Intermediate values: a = 0.4533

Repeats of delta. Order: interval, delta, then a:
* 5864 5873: -1.3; 3.393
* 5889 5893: 0.9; 0.4533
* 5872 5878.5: -1.4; 3.48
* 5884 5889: 0.1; 0.9117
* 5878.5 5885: -1.1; 2.869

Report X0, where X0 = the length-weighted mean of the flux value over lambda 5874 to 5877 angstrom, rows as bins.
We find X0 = 3.94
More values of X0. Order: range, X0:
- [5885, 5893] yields 1.82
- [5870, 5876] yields 3.64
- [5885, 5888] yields 2.74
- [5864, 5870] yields 3.77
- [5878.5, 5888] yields 3.24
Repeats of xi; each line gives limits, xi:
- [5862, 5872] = 3.84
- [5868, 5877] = 3.73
